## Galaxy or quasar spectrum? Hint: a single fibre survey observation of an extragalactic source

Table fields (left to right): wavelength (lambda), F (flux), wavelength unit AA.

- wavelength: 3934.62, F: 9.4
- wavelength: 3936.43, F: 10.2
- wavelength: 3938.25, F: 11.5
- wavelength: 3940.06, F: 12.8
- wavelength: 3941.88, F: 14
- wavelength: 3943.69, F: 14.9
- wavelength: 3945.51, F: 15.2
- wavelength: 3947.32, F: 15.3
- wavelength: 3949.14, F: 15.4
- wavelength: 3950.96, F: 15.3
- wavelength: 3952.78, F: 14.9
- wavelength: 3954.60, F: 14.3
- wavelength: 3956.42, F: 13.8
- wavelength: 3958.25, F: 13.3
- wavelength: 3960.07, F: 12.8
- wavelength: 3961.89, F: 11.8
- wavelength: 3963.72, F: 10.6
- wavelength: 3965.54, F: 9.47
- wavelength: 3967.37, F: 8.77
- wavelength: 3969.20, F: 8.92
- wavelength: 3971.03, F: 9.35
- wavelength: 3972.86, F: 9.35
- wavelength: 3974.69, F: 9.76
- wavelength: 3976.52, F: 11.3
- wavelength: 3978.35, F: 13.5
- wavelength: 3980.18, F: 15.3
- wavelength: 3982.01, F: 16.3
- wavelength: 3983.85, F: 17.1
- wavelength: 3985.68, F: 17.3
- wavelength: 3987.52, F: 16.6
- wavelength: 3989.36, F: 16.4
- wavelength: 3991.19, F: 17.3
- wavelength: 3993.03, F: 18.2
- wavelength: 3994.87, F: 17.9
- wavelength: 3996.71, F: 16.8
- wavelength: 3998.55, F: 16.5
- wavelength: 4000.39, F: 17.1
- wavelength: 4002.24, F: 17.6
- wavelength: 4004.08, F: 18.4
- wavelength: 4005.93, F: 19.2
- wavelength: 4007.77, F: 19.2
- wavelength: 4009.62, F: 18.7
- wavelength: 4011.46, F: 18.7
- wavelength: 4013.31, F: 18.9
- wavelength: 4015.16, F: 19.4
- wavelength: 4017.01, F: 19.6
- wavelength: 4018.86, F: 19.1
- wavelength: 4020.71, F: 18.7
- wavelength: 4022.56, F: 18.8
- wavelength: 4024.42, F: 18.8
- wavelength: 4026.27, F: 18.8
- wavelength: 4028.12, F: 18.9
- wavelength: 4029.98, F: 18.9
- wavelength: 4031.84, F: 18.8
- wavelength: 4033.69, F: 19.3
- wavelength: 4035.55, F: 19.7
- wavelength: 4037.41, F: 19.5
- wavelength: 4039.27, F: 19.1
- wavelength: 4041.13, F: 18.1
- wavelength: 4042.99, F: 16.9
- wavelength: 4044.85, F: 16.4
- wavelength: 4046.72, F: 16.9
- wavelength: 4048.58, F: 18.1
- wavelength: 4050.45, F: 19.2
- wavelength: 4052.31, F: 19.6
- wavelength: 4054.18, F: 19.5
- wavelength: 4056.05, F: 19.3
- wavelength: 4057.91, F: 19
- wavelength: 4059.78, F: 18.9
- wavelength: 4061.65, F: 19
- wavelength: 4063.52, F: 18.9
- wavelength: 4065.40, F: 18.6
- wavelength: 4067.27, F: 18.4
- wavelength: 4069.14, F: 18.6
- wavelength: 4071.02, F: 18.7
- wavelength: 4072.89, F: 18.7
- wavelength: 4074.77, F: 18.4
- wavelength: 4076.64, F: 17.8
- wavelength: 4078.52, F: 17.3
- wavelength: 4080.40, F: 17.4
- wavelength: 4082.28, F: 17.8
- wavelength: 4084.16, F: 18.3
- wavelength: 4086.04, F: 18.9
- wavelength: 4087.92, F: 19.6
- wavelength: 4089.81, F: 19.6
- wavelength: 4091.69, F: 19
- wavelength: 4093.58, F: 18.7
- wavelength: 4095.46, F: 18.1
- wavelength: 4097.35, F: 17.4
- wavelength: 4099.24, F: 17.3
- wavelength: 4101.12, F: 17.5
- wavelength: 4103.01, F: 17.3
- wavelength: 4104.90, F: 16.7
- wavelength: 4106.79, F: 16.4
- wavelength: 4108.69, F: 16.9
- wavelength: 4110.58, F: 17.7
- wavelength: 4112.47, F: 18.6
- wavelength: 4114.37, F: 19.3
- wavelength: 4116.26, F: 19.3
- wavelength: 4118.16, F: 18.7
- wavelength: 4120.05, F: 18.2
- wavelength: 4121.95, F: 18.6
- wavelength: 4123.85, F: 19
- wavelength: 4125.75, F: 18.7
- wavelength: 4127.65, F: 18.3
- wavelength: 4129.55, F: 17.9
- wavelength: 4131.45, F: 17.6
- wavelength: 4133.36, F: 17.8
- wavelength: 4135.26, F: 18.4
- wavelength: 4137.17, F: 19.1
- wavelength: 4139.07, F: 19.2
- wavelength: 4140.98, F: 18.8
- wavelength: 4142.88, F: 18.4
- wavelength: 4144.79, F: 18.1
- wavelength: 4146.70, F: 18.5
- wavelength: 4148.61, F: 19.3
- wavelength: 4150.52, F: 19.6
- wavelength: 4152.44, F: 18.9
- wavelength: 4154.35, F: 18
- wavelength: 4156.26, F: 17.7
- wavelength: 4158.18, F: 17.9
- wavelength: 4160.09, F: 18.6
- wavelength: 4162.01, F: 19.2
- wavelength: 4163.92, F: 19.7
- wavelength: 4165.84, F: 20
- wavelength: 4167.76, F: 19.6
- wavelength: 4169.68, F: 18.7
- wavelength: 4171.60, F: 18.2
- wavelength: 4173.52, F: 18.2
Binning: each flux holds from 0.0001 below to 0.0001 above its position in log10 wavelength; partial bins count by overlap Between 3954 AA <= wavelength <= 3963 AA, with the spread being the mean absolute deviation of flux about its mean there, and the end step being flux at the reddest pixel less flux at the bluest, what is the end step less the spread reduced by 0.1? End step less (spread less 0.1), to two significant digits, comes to -3.1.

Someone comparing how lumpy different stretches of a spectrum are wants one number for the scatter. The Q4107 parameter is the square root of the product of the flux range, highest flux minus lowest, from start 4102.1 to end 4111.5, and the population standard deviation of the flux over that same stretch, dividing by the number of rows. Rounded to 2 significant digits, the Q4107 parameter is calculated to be 0.77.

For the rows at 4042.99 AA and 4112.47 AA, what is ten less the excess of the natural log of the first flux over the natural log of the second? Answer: 10.10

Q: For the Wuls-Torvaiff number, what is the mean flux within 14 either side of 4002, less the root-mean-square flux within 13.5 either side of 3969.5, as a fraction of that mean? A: 0.3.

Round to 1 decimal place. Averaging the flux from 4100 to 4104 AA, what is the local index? 17.4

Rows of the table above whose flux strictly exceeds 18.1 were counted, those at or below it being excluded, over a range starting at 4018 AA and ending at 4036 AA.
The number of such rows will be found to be 10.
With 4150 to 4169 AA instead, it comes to 7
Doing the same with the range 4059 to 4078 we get 9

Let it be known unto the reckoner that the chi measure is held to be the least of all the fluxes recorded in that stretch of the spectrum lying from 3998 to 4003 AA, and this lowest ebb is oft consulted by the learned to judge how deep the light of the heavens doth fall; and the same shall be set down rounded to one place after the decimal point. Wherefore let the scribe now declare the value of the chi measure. 16.5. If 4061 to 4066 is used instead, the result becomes 18.6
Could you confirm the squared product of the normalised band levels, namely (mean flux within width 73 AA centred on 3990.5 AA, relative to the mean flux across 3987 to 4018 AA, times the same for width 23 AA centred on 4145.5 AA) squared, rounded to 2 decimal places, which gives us 0.80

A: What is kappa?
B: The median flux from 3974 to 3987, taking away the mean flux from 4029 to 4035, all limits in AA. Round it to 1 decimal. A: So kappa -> -3.7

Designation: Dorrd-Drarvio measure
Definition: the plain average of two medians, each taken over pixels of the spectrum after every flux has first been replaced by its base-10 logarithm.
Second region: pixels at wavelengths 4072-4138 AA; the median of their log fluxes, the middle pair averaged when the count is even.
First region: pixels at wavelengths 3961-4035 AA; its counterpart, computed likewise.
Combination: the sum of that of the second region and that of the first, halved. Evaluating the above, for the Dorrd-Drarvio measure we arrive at 1.252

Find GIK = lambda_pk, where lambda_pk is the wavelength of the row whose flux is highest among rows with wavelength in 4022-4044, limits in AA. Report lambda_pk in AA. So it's 4035.55 AA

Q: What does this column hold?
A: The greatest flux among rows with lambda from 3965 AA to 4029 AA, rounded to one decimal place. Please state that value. 19.6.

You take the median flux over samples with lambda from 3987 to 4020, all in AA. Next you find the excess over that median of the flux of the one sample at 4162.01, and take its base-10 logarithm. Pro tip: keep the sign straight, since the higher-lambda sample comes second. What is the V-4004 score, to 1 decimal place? 0.0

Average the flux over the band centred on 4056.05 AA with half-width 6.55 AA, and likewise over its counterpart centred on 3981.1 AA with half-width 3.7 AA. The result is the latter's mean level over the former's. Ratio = 0.81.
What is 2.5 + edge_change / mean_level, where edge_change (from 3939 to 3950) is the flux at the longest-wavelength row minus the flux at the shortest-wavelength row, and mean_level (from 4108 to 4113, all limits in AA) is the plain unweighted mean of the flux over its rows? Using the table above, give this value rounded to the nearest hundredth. 2.65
